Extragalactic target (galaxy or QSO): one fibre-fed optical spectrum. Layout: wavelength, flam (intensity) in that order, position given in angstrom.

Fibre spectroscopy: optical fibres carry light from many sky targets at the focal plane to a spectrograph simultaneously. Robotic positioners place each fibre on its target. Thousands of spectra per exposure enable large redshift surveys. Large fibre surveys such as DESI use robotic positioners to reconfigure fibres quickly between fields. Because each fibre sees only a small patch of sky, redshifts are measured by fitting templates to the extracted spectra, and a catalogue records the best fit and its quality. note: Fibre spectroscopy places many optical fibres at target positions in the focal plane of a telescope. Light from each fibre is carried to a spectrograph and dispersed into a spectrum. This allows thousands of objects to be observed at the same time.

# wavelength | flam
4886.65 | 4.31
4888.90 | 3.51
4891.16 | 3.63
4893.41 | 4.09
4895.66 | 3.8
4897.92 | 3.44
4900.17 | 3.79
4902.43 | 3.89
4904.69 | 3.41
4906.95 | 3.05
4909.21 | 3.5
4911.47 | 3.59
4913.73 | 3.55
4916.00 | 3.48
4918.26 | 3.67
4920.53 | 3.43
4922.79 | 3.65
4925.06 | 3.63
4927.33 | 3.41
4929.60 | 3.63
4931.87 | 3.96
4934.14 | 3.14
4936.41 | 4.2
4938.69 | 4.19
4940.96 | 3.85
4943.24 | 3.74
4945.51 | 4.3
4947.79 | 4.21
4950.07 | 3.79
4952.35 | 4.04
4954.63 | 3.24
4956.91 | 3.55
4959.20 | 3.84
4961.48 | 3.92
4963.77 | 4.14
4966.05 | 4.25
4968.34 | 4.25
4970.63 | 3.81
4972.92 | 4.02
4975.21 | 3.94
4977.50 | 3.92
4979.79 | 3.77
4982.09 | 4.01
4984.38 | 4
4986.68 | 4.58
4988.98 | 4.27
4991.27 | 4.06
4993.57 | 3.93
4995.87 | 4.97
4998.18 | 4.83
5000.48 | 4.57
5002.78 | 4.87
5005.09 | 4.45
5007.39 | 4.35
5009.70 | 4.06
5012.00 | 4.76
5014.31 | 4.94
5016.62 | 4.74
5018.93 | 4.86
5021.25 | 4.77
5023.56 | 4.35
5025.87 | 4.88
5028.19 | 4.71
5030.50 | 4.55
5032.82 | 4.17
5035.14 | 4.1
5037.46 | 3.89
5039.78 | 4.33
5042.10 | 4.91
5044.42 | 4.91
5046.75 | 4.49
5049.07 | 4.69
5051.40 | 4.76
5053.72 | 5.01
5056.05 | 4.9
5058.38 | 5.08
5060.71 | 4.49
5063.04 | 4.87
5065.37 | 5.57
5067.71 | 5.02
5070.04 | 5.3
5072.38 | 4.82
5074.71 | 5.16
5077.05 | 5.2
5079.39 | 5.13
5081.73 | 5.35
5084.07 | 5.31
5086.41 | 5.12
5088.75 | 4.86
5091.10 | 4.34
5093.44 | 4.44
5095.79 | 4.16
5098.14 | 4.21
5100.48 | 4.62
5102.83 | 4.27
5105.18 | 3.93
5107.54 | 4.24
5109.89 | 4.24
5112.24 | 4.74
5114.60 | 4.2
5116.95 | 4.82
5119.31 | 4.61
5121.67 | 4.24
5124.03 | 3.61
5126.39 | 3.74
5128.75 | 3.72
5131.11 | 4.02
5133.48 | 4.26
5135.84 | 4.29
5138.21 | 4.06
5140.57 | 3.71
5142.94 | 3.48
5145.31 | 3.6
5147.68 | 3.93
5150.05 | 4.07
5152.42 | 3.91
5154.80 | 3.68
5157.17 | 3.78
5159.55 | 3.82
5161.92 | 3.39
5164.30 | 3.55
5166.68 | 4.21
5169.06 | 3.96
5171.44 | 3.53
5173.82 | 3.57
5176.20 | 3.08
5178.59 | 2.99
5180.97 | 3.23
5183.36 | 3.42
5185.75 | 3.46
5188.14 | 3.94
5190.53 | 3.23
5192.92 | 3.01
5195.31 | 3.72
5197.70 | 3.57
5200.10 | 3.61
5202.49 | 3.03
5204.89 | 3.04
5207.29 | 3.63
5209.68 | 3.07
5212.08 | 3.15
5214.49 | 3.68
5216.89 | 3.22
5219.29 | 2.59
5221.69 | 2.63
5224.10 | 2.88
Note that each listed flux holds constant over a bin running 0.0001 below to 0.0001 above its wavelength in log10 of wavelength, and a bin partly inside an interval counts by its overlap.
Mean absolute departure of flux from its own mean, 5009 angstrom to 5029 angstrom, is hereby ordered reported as 0.209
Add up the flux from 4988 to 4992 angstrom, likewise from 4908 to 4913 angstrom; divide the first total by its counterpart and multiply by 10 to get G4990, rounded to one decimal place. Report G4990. 11.7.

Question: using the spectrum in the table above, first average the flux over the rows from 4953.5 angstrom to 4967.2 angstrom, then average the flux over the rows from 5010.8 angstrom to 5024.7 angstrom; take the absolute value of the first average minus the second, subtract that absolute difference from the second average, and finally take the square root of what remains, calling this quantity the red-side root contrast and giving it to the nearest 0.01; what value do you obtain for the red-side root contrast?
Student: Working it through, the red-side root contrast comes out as 1.96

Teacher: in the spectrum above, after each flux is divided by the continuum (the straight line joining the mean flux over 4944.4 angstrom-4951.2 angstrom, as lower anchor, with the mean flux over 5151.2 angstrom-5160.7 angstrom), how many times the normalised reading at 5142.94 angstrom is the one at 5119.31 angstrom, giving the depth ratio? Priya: 1.31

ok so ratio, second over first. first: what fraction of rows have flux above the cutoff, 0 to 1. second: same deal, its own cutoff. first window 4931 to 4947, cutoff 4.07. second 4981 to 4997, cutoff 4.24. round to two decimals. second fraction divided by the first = 1.00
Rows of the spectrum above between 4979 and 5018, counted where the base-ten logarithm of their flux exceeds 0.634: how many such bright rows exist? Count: 10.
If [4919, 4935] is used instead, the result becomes 0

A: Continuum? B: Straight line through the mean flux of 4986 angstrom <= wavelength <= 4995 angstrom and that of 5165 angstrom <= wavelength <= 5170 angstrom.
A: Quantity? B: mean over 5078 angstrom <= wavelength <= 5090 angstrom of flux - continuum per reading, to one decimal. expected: 1.0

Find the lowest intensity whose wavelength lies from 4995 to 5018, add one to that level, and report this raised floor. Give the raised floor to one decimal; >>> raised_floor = 5.1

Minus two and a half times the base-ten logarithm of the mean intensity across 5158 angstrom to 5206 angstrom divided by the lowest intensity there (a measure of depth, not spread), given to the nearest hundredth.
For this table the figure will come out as -0.16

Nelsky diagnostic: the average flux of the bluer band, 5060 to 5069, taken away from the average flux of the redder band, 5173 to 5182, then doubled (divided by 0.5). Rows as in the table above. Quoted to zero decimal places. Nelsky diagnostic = -4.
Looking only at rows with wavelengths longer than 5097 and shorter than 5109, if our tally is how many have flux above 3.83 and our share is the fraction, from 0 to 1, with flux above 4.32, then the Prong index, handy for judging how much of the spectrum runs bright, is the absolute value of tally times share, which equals 1.0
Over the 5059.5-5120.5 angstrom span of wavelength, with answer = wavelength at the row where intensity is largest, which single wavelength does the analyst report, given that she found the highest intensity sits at 5065.37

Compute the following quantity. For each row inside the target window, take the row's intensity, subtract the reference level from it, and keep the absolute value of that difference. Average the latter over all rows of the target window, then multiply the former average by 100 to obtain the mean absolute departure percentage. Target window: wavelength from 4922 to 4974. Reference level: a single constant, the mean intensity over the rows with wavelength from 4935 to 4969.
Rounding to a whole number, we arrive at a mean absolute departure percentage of 27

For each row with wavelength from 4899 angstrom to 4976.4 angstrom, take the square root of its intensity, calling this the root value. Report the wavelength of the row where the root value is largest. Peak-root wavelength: 4945.51 angstrom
